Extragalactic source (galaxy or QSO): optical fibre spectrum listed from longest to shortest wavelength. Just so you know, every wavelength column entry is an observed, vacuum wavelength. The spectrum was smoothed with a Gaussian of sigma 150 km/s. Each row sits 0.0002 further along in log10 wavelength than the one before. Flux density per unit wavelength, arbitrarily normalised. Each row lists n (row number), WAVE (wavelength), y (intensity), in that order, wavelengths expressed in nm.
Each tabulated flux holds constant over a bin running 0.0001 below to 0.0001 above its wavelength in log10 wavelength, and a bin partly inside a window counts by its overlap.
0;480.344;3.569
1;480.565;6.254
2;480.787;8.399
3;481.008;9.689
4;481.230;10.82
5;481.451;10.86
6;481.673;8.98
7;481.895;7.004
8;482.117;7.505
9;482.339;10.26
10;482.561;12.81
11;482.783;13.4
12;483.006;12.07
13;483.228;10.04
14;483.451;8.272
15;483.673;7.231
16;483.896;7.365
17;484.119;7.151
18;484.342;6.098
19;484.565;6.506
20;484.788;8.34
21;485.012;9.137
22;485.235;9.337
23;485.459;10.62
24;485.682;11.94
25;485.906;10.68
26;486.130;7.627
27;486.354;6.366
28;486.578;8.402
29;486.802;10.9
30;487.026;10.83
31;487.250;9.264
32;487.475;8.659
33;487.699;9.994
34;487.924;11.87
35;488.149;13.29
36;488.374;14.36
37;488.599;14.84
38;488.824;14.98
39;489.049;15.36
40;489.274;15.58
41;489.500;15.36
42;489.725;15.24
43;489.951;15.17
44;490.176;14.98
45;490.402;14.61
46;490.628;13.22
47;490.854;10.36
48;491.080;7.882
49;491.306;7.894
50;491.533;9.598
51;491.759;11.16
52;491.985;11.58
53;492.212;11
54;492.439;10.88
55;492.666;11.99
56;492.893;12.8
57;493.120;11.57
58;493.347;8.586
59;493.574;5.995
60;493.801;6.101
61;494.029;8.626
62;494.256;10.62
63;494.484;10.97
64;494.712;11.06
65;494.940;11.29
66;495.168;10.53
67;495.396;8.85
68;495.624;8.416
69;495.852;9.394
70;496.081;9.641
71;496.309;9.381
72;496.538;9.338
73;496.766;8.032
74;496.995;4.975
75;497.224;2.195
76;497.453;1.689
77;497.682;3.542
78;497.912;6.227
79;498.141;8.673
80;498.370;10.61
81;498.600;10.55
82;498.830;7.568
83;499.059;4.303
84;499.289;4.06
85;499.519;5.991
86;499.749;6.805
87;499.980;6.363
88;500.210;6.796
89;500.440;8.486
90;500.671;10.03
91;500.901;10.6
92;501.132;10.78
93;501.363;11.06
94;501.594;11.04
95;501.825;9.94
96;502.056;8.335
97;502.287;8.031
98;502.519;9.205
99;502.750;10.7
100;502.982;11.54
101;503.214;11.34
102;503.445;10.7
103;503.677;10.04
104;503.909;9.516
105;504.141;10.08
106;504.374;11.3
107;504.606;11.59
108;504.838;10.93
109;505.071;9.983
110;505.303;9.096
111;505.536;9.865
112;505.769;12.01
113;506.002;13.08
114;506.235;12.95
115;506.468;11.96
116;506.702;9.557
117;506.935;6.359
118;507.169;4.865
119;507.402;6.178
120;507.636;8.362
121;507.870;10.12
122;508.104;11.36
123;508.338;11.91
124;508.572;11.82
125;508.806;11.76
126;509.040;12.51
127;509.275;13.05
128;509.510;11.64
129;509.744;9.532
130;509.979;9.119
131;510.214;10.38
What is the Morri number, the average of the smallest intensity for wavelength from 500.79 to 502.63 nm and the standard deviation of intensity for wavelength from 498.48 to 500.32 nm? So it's 5.0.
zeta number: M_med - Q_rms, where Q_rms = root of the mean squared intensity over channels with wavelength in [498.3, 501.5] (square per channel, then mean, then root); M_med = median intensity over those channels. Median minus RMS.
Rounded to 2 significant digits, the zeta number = -0.46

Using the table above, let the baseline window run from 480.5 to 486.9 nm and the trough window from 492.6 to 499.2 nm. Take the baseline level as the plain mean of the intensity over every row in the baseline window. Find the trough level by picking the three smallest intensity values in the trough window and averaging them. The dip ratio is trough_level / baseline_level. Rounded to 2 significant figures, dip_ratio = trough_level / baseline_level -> 0.27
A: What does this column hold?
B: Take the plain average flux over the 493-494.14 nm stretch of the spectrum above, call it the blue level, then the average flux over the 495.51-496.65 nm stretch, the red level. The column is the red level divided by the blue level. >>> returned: 1.13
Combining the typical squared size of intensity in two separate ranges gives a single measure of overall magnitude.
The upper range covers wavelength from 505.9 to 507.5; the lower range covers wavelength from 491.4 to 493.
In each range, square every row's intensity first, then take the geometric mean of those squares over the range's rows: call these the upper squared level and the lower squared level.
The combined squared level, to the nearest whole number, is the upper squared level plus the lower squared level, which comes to 202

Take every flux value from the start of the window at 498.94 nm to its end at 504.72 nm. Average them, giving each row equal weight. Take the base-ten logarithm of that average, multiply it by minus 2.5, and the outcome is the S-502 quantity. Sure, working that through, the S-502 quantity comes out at -2.40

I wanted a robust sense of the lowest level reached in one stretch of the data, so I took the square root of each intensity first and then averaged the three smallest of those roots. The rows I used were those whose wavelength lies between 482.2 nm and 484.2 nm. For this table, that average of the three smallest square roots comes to 2.69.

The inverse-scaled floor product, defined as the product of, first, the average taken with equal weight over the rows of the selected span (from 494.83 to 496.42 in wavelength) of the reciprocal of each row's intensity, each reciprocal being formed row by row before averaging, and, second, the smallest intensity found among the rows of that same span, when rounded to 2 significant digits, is 0.88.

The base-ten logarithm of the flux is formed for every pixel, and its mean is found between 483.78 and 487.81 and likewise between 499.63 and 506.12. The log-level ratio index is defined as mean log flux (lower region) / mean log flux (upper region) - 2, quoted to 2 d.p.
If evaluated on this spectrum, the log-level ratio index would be -1.05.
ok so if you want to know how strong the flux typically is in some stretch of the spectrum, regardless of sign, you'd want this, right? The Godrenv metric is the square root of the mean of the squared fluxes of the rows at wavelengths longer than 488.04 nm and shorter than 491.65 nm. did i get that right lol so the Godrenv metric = 13.6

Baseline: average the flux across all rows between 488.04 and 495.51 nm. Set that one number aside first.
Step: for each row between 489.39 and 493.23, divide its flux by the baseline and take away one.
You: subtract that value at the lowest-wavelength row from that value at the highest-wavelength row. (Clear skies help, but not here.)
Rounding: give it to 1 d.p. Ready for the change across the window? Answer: -0.3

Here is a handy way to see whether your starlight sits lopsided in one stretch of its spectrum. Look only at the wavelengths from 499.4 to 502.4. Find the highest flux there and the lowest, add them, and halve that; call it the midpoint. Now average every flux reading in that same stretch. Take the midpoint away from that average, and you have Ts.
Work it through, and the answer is 0.26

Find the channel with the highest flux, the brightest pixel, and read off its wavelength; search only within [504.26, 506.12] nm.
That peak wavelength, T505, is 506.002 nm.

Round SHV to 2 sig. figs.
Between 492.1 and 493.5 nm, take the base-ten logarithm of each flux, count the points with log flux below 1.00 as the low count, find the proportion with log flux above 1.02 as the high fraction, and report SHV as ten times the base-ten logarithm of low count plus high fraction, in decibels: 2.6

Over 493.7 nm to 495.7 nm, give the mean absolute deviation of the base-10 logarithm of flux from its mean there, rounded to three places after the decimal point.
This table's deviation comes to 0.069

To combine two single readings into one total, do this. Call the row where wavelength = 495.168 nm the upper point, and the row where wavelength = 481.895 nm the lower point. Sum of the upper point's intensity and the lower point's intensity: 18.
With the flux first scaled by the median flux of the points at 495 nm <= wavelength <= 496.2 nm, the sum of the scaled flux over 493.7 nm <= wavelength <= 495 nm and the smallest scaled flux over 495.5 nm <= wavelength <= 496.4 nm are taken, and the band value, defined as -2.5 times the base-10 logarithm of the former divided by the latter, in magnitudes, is -2.1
